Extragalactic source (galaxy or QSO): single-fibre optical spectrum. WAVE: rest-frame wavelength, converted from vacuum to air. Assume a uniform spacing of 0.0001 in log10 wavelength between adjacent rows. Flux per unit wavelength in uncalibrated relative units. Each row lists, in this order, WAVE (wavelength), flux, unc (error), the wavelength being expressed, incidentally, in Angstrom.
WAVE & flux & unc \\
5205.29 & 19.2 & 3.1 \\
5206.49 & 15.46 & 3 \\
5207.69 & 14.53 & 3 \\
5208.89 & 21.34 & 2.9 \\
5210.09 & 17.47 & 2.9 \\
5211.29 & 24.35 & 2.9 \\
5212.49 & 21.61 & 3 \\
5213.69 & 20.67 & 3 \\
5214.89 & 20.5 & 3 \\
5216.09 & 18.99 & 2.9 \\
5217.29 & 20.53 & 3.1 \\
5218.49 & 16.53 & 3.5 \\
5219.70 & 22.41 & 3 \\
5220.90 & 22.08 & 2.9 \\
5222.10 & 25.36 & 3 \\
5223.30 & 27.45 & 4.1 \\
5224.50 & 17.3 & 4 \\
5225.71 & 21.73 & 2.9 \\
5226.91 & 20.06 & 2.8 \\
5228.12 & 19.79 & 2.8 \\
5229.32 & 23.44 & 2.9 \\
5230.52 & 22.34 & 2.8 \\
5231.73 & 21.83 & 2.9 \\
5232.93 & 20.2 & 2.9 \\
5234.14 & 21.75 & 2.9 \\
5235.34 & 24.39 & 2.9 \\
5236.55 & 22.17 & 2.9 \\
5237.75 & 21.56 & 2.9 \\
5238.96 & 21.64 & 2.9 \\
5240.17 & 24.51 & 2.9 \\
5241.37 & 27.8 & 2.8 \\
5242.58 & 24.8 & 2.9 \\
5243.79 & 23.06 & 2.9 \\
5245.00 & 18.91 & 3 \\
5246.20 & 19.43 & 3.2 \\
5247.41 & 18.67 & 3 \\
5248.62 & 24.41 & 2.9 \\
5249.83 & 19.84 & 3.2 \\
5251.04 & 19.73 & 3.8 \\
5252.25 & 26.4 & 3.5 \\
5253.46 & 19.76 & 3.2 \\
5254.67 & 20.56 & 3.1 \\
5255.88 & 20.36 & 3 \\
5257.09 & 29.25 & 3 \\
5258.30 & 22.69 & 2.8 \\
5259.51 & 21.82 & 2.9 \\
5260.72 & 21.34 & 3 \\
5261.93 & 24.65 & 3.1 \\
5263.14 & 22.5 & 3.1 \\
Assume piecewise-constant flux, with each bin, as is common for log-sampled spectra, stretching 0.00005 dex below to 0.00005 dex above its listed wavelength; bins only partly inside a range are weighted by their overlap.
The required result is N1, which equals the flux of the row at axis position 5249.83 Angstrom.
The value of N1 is 19.84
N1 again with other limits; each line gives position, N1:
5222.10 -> 25.36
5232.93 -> 20.2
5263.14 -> 22.5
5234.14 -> 21.75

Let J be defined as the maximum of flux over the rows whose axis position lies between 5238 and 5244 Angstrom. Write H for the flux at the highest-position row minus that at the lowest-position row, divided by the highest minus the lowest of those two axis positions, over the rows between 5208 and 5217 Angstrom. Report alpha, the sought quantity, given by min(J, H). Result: -0.33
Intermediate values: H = -0.3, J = 27.8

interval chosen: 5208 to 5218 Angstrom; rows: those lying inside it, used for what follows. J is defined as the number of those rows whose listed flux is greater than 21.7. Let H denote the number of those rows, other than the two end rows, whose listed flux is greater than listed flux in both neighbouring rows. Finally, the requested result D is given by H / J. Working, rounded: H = 1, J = 1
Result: 1.00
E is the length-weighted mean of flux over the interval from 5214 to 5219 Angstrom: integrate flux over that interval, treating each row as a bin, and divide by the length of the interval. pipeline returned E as 19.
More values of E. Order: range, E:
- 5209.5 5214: 21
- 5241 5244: 25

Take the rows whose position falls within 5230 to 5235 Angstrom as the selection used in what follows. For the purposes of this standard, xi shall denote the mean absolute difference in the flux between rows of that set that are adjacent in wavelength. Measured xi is 1.2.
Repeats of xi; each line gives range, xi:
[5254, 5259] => 5.2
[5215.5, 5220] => 3.8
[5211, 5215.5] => 1.3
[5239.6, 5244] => 2.7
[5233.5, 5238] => 1.8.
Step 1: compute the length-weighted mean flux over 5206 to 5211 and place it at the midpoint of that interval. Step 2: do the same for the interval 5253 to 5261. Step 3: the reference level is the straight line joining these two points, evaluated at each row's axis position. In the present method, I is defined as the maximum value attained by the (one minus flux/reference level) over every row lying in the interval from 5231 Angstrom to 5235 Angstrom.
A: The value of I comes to -0.009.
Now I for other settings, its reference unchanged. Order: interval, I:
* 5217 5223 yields 0.113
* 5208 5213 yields 0.020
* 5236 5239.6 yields -0.050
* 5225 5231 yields -0.012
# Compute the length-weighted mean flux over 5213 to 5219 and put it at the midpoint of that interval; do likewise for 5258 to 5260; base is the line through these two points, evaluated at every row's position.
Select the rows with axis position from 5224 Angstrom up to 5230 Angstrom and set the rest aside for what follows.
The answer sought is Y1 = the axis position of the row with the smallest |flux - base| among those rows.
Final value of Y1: 5226.91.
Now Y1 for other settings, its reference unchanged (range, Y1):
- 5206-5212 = 5210.09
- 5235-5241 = 5237.75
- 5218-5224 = 5220.90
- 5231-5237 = 5232.93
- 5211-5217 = 5216.09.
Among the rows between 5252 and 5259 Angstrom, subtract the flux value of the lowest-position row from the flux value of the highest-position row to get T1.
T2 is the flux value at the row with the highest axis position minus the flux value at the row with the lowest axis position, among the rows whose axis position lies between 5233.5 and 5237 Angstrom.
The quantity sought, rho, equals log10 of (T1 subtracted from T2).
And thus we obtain 0.6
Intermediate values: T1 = -4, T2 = 0.4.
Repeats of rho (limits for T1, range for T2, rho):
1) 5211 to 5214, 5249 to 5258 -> 1.1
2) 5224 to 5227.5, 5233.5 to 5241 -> -14.4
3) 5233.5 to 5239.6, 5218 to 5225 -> -0.1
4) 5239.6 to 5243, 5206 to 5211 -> 0.2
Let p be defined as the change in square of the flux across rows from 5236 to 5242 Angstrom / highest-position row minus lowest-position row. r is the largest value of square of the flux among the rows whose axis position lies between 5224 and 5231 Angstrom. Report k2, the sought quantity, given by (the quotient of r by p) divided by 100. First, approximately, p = 281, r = 549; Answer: 0.02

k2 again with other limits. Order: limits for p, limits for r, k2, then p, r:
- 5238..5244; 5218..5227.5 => 0.12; 63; 754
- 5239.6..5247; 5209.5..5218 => -0.03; -223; 593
